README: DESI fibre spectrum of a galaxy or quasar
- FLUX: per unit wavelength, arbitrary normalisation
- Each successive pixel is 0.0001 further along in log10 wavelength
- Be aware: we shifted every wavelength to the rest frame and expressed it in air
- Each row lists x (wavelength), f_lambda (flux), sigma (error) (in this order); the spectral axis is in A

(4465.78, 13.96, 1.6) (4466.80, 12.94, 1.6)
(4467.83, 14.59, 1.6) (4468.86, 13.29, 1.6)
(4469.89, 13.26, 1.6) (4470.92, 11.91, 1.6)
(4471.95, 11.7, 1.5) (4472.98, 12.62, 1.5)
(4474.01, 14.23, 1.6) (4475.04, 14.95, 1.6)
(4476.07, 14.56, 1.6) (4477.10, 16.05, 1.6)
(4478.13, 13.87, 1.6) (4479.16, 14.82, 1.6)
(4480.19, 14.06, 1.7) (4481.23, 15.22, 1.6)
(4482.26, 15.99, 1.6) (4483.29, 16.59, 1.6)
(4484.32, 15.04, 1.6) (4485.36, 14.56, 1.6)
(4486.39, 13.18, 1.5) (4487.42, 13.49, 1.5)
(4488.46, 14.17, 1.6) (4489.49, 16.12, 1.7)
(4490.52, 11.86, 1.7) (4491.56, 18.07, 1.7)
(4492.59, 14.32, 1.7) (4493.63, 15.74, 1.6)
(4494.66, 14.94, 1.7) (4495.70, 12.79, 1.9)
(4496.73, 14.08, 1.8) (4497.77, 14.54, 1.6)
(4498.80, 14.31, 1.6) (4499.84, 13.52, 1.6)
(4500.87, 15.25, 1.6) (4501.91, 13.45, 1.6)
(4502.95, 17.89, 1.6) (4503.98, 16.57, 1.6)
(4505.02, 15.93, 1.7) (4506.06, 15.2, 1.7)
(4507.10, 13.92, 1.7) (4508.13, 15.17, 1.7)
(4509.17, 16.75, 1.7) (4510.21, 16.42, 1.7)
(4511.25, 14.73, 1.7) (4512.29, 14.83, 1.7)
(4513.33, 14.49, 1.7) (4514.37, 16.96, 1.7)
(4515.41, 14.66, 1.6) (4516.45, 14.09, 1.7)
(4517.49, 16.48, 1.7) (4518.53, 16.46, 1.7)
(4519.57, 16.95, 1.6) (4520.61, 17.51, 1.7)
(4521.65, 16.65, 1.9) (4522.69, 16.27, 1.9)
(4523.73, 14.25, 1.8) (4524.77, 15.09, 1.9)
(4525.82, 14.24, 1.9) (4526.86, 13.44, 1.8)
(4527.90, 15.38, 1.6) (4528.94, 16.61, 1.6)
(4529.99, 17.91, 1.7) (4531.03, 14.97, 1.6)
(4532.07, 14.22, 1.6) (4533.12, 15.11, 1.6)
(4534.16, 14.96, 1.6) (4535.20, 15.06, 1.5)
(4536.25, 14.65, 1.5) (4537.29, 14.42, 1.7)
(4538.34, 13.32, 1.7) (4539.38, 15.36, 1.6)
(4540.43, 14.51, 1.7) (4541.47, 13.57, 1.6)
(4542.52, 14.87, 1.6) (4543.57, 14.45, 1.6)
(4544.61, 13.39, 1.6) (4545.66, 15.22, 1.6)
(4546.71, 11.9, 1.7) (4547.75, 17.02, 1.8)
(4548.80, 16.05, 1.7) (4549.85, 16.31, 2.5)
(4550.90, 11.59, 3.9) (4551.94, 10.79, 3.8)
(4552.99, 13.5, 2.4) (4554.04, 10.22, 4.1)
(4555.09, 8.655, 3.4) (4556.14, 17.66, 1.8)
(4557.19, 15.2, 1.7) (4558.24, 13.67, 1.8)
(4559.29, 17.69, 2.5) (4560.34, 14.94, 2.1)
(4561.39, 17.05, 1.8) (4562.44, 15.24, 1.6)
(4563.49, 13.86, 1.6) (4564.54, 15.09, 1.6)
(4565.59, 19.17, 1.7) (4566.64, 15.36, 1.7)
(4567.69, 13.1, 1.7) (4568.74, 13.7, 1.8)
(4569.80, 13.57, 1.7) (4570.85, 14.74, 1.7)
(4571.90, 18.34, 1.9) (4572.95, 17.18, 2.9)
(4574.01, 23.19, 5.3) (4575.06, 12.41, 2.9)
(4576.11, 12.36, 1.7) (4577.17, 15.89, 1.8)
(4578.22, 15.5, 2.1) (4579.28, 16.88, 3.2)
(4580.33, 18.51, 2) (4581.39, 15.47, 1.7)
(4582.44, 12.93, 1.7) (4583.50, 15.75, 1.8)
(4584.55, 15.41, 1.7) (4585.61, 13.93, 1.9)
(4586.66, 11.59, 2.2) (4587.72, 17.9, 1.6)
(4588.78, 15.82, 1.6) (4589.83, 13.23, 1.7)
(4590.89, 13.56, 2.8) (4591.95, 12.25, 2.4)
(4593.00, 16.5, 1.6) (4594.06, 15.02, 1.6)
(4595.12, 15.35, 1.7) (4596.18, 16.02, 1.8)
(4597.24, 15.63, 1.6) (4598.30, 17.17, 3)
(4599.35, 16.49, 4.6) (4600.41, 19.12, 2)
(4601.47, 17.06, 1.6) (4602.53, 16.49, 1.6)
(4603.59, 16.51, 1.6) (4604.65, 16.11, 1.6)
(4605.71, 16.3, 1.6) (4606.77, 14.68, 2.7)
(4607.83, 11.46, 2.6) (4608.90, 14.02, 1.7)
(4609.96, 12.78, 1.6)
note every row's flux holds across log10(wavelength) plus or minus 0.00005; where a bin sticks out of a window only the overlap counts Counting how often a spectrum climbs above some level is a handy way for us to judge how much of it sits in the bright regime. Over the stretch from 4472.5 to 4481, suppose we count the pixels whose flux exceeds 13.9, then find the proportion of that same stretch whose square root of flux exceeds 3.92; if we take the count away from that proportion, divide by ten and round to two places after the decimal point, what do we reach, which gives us -0.59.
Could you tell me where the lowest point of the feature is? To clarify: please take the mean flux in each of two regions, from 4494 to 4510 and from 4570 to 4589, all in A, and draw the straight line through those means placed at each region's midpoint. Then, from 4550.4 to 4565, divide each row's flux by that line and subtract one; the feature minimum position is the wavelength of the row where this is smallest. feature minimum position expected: 4555.09 A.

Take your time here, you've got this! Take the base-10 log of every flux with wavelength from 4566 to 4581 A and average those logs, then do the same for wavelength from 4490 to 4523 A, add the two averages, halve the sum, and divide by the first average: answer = 0.997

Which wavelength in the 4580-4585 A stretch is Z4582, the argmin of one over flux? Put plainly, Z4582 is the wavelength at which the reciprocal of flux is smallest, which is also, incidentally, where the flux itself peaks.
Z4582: 4580.33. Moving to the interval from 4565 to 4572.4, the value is 4565.59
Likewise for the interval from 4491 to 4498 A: 4491.56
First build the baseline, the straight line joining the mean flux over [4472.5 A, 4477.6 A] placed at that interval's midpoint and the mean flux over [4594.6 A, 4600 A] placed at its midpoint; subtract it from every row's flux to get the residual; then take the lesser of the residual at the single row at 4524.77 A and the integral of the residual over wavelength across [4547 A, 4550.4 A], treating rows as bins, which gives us -0.1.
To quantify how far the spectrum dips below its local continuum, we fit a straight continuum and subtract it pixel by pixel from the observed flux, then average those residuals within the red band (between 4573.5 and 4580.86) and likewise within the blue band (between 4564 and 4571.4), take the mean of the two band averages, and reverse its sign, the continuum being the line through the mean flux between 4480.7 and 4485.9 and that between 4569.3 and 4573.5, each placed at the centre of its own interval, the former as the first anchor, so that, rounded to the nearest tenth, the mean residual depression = 0.3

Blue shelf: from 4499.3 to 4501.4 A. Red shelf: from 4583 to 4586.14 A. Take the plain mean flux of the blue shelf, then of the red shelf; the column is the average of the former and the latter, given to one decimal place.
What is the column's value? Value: 14.7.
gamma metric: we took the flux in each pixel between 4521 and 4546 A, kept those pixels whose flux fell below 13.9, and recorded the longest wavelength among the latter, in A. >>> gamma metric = 4544.61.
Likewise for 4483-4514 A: 4501.91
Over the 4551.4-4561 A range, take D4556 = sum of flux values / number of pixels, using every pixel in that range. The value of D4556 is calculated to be 13.6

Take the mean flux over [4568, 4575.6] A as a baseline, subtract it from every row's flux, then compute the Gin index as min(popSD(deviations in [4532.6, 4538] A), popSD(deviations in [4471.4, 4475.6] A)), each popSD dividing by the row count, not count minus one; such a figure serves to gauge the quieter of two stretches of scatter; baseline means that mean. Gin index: 0.3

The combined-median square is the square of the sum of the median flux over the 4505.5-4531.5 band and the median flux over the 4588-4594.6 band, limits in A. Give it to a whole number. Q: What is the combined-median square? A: 870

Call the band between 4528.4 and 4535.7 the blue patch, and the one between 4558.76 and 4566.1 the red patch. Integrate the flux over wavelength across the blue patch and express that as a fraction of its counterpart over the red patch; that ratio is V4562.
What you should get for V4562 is 0.96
